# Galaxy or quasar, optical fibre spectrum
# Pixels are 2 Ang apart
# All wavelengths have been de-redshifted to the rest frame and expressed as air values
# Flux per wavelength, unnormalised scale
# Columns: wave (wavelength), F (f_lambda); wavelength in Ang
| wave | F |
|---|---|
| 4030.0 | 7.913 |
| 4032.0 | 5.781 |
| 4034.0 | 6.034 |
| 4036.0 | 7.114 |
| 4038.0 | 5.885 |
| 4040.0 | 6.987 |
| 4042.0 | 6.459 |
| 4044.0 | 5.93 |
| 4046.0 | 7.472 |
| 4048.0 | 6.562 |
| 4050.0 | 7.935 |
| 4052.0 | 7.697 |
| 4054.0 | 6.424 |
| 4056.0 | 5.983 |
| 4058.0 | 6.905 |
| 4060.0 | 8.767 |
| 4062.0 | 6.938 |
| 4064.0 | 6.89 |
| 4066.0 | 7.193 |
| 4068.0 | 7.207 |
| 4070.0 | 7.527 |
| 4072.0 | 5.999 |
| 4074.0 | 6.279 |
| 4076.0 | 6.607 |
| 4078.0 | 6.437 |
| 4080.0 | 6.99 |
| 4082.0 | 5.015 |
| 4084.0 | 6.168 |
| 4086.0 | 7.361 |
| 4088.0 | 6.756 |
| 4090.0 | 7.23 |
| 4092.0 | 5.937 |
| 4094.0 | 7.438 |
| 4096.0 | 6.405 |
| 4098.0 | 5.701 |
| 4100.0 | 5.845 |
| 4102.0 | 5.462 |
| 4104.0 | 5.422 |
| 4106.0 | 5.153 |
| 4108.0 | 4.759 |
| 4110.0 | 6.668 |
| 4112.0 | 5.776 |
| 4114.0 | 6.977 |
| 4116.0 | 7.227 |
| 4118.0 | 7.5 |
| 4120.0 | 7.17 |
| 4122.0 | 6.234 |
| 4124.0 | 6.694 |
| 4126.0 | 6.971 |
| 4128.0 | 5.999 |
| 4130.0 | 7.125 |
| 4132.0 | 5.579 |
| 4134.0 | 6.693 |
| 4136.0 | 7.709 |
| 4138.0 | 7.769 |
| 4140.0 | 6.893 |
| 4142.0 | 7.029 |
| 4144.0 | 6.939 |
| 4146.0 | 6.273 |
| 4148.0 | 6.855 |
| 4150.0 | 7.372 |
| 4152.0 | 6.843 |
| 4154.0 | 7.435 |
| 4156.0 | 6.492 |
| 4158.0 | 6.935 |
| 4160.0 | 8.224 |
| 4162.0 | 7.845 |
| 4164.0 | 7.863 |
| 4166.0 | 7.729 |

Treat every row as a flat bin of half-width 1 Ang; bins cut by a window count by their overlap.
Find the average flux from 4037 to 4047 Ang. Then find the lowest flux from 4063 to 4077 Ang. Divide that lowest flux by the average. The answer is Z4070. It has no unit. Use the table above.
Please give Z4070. 0.92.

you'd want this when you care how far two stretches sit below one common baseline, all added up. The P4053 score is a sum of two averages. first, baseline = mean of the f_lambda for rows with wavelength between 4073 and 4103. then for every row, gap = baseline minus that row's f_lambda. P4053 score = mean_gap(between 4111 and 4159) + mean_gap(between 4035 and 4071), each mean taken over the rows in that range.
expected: -1.1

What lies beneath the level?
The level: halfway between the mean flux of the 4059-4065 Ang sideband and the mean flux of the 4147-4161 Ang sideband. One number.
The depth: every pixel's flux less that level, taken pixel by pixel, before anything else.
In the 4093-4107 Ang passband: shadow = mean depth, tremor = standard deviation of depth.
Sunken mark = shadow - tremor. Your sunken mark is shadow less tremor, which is -2.2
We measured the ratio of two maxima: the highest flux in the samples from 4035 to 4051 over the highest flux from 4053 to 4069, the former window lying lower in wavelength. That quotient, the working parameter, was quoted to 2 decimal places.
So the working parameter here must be 0.91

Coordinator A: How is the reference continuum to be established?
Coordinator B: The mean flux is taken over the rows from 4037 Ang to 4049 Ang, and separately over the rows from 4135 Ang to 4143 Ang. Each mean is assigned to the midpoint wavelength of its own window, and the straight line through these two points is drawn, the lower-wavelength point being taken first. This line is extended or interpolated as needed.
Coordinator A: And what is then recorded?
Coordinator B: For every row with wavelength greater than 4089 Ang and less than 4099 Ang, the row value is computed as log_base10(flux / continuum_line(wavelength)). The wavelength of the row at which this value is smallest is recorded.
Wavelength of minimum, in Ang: 4098.0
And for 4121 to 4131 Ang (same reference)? 4128.0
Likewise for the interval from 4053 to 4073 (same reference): 4072.0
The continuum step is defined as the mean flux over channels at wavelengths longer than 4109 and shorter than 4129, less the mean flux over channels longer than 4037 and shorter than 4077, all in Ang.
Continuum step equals -0.16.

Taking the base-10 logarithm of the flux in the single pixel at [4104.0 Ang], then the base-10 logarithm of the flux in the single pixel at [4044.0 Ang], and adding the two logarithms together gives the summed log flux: 1.51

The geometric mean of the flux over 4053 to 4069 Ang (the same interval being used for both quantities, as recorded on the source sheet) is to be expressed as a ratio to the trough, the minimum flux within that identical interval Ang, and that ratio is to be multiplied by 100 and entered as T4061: 117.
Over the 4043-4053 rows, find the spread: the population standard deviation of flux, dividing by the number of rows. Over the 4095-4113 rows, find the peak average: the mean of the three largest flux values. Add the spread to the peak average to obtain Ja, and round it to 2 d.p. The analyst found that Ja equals 7.06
